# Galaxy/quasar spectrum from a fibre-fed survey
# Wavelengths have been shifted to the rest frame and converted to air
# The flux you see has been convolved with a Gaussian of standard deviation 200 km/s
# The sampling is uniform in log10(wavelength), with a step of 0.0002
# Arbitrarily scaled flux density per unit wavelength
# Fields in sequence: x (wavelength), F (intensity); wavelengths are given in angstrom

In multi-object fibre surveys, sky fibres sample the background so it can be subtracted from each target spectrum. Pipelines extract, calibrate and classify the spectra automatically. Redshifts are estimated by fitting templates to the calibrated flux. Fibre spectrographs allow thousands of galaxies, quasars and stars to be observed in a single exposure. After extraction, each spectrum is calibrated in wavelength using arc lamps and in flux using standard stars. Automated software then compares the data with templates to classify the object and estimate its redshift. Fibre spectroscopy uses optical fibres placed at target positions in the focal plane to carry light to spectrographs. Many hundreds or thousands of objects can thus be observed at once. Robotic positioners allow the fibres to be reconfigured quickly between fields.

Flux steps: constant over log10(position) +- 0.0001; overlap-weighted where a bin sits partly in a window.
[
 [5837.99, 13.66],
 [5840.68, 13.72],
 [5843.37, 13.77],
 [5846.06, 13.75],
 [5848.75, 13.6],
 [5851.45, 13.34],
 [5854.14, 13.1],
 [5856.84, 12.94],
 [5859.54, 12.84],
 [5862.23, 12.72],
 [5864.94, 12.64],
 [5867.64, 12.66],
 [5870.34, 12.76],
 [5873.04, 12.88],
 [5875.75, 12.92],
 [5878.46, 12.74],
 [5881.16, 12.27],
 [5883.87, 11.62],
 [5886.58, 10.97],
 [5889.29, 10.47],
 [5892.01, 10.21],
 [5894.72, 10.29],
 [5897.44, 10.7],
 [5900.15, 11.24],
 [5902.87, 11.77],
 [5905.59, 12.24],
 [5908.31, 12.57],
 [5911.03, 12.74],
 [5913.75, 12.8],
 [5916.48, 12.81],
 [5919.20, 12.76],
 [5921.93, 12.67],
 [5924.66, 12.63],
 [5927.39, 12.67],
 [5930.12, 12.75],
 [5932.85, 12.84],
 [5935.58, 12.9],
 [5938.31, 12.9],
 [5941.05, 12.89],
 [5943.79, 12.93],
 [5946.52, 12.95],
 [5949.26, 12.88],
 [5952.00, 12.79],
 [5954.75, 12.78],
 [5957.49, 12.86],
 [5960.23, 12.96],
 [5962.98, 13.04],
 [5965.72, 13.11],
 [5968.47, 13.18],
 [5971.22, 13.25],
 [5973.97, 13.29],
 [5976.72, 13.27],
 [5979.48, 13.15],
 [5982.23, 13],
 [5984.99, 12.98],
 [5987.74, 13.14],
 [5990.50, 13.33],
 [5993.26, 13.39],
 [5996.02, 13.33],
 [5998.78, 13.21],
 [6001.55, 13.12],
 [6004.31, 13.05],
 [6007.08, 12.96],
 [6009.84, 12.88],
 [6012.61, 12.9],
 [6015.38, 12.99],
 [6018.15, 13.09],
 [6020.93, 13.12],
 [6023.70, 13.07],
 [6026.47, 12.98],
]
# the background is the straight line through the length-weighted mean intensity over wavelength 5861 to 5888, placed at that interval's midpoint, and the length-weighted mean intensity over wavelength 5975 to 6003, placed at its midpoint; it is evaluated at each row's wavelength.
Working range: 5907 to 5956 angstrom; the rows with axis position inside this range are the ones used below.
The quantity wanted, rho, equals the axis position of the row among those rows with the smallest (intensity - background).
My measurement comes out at 5954.75 angstrom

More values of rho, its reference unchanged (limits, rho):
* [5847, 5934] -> 5892.01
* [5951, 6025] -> 6009.84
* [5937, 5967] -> 5954.75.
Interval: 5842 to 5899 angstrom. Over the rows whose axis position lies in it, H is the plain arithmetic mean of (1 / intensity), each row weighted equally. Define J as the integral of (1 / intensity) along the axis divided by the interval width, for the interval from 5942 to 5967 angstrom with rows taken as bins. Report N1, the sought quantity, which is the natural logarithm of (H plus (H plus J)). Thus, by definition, -1.42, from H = 0.0818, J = 0.0774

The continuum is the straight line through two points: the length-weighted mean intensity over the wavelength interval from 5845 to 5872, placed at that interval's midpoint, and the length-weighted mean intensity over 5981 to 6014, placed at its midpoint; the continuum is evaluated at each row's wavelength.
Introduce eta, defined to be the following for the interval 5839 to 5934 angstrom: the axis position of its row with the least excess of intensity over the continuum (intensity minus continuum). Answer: 5892.01 angstrom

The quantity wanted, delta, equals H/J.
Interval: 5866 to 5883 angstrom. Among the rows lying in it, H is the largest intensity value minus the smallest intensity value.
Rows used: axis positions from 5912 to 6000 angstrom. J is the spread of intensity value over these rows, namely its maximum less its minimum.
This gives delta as 0.9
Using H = 0.65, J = 0.8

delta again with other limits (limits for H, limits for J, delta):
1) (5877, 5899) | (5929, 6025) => 4.0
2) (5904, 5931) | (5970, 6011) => 1.1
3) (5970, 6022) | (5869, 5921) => 0.2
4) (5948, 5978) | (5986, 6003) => 1.9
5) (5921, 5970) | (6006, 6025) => 2.3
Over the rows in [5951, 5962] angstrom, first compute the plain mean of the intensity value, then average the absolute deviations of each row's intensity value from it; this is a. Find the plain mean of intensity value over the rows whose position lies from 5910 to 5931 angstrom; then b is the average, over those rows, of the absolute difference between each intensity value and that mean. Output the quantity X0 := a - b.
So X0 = 0.01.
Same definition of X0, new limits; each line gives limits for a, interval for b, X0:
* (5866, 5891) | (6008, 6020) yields 0.67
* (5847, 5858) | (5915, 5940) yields 0.14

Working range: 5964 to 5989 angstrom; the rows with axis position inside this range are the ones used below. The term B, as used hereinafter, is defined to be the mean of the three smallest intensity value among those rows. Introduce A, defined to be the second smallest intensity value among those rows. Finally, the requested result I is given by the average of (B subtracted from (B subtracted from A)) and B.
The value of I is -0.0150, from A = 13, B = 13.0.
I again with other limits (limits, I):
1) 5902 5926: 0.0233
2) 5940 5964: -0.0100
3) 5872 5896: -0.0167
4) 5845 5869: -0.0067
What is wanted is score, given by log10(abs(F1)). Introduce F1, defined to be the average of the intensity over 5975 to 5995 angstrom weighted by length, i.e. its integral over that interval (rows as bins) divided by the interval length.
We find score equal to 1.12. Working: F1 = 13.2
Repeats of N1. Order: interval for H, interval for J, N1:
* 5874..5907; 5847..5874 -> -1.37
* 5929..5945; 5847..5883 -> -1.46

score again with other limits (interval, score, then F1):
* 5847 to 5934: 1.09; 12.3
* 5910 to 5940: 1.11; 12.8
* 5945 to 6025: 1.12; 13.1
